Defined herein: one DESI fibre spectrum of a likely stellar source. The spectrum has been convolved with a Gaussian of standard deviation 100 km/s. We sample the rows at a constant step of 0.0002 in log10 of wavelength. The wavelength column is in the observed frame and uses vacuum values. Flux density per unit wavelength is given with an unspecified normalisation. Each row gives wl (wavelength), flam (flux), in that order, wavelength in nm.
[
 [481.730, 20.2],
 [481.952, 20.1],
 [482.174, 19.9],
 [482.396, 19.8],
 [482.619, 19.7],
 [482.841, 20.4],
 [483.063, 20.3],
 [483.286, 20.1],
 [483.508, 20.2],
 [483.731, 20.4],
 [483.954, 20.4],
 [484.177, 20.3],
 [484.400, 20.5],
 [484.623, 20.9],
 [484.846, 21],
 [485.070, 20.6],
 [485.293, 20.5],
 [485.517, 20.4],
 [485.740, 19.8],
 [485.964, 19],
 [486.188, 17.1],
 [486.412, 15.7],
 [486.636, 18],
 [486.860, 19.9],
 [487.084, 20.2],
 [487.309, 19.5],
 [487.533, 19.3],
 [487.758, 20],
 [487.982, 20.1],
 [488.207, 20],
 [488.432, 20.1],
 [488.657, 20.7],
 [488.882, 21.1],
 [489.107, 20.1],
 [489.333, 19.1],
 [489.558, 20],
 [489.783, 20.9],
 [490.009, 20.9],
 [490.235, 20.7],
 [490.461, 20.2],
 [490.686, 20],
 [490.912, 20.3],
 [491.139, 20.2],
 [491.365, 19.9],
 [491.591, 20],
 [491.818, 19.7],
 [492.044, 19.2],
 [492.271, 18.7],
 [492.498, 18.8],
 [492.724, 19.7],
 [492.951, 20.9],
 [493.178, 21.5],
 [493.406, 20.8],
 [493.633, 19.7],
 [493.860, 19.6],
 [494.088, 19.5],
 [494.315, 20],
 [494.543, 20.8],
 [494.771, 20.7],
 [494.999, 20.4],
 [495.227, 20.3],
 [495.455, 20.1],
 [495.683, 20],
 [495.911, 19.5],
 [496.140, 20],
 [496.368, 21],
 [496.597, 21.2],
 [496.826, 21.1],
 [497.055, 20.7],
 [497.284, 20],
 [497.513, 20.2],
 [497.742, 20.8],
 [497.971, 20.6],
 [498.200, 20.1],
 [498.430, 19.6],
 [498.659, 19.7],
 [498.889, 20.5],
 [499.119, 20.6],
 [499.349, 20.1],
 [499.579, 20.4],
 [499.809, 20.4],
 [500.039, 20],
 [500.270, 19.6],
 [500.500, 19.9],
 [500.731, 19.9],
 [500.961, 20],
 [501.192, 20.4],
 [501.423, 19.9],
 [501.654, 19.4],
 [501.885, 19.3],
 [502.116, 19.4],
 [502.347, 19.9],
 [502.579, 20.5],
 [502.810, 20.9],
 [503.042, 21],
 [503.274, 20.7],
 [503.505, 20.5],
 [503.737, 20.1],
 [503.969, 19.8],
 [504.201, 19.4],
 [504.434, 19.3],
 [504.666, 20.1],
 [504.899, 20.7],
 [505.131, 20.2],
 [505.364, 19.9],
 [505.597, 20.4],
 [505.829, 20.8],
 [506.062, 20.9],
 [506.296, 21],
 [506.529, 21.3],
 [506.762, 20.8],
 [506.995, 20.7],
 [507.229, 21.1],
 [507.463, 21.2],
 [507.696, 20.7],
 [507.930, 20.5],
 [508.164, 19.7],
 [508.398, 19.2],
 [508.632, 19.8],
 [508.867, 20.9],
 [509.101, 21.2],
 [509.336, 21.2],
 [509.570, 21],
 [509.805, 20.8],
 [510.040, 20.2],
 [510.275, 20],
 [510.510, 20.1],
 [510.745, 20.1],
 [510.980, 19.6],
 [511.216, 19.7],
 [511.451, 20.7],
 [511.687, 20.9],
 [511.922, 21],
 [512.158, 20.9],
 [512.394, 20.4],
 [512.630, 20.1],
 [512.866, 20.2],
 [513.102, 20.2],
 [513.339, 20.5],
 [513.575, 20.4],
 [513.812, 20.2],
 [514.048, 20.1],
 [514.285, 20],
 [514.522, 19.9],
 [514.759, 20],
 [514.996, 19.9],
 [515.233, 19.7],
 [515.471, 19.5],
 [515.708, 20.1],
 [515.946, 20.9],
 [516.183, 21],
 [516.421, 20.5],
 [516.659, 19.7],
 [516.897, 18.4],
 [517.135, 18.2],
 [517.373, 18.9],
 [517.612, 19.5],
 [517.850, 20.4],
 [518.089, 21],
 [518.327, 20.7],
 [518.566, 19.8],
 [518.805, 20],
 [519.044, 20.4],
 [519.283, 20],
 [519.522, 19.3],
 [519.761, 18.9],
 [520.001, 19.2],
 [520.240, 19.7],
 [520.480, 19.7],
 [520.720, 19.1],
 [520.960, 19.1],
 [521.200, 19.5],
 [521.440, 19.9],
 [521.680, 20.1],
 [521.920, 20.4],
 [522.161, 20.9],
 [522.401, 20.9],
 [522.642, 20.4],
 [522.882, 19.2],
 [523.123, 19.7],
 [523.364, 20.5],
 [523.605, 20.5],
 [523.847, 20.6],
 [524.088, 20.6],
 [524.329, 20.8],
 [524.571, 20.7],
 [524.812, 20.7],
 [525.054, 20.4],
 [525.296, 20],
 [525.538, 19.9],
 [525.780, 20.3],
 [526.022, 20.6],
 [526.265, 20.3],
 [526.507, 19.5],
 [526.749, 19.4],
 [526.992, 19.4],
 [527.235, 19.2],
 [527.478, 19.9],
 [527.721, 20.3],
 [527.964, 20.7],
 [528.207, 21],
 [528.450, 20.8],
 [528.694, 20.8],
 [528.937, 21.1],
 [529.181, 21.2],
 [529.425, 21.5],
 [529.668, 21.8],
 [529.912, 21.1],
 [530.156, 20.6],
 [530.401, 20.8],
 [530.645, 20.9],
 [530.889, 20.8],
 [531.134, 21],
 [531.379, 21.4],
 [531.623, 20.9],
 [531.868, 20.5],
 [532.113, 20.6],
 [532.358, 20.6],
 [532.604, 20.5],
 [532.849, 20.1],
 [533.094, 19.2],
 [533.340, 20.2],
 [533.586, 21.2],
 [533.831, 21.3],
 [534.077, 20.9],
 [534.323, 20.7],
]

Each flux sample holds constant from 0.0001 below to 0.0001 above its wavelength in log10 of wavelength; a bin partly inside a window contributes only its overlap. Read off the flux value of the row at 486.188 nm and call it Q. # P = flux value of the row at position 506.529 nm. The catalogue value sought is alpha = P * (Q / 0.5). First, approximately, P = 21.3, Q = 17.1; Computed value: 728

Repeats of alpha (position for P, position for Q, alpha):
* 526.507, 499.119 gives 803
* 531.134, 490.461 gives 848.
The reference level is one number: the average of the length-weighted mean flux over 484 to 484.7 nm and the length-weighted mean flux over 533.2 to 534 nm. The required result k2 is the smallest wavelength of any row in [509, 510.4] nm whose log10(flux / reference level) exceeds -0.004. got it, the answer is 509.101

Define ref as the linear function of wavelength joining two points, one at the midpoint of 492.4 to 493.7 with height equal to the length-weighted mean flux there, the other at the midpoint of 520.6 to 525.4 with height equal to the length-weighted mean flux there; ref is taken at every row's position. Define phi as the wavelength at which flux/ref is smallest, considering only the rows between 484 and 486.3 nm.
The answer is 486.188 nm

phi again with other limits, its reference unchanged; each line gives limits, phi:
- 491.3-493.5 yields 492.271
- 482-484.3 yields 482.619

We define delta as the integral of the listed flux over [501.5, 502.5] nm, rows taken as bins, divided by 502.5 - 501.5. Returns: 19.6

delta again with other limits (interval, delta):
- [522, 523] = 20.4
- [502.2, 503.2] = 20.5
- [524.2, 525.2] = 20.6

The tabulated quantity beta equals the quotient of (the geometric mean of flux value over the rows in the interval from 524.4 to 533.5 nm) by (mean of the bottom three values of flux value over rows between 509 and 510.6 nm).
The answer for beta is 1.02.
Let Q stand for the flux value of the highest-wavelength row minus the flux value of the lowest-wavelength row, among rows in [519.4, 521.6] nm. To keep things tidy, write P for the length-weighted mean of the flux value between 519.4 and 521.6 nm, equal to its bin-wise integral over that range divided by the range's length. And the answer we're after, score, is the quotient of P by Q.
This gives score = 32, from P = 19.39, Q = 0.6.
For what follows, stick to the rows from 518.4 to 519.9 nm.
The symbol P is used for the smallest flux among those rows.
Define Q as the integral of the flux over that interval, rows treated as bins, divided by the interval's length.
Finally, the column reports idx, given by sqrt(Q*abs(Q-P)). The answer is 4.1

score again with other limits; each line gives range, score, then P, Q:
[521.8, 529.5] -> 19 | 20.37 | 1.1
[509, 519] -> -17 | 20.18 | -1.2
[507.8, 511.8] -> 51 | 20.33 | 0.4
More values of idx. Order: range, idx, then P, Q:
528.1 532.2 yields 3.2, 20.5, 20.99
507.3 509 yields 4.8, 19.2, 20.32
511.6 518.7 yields 6.2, 18.2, 20.10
